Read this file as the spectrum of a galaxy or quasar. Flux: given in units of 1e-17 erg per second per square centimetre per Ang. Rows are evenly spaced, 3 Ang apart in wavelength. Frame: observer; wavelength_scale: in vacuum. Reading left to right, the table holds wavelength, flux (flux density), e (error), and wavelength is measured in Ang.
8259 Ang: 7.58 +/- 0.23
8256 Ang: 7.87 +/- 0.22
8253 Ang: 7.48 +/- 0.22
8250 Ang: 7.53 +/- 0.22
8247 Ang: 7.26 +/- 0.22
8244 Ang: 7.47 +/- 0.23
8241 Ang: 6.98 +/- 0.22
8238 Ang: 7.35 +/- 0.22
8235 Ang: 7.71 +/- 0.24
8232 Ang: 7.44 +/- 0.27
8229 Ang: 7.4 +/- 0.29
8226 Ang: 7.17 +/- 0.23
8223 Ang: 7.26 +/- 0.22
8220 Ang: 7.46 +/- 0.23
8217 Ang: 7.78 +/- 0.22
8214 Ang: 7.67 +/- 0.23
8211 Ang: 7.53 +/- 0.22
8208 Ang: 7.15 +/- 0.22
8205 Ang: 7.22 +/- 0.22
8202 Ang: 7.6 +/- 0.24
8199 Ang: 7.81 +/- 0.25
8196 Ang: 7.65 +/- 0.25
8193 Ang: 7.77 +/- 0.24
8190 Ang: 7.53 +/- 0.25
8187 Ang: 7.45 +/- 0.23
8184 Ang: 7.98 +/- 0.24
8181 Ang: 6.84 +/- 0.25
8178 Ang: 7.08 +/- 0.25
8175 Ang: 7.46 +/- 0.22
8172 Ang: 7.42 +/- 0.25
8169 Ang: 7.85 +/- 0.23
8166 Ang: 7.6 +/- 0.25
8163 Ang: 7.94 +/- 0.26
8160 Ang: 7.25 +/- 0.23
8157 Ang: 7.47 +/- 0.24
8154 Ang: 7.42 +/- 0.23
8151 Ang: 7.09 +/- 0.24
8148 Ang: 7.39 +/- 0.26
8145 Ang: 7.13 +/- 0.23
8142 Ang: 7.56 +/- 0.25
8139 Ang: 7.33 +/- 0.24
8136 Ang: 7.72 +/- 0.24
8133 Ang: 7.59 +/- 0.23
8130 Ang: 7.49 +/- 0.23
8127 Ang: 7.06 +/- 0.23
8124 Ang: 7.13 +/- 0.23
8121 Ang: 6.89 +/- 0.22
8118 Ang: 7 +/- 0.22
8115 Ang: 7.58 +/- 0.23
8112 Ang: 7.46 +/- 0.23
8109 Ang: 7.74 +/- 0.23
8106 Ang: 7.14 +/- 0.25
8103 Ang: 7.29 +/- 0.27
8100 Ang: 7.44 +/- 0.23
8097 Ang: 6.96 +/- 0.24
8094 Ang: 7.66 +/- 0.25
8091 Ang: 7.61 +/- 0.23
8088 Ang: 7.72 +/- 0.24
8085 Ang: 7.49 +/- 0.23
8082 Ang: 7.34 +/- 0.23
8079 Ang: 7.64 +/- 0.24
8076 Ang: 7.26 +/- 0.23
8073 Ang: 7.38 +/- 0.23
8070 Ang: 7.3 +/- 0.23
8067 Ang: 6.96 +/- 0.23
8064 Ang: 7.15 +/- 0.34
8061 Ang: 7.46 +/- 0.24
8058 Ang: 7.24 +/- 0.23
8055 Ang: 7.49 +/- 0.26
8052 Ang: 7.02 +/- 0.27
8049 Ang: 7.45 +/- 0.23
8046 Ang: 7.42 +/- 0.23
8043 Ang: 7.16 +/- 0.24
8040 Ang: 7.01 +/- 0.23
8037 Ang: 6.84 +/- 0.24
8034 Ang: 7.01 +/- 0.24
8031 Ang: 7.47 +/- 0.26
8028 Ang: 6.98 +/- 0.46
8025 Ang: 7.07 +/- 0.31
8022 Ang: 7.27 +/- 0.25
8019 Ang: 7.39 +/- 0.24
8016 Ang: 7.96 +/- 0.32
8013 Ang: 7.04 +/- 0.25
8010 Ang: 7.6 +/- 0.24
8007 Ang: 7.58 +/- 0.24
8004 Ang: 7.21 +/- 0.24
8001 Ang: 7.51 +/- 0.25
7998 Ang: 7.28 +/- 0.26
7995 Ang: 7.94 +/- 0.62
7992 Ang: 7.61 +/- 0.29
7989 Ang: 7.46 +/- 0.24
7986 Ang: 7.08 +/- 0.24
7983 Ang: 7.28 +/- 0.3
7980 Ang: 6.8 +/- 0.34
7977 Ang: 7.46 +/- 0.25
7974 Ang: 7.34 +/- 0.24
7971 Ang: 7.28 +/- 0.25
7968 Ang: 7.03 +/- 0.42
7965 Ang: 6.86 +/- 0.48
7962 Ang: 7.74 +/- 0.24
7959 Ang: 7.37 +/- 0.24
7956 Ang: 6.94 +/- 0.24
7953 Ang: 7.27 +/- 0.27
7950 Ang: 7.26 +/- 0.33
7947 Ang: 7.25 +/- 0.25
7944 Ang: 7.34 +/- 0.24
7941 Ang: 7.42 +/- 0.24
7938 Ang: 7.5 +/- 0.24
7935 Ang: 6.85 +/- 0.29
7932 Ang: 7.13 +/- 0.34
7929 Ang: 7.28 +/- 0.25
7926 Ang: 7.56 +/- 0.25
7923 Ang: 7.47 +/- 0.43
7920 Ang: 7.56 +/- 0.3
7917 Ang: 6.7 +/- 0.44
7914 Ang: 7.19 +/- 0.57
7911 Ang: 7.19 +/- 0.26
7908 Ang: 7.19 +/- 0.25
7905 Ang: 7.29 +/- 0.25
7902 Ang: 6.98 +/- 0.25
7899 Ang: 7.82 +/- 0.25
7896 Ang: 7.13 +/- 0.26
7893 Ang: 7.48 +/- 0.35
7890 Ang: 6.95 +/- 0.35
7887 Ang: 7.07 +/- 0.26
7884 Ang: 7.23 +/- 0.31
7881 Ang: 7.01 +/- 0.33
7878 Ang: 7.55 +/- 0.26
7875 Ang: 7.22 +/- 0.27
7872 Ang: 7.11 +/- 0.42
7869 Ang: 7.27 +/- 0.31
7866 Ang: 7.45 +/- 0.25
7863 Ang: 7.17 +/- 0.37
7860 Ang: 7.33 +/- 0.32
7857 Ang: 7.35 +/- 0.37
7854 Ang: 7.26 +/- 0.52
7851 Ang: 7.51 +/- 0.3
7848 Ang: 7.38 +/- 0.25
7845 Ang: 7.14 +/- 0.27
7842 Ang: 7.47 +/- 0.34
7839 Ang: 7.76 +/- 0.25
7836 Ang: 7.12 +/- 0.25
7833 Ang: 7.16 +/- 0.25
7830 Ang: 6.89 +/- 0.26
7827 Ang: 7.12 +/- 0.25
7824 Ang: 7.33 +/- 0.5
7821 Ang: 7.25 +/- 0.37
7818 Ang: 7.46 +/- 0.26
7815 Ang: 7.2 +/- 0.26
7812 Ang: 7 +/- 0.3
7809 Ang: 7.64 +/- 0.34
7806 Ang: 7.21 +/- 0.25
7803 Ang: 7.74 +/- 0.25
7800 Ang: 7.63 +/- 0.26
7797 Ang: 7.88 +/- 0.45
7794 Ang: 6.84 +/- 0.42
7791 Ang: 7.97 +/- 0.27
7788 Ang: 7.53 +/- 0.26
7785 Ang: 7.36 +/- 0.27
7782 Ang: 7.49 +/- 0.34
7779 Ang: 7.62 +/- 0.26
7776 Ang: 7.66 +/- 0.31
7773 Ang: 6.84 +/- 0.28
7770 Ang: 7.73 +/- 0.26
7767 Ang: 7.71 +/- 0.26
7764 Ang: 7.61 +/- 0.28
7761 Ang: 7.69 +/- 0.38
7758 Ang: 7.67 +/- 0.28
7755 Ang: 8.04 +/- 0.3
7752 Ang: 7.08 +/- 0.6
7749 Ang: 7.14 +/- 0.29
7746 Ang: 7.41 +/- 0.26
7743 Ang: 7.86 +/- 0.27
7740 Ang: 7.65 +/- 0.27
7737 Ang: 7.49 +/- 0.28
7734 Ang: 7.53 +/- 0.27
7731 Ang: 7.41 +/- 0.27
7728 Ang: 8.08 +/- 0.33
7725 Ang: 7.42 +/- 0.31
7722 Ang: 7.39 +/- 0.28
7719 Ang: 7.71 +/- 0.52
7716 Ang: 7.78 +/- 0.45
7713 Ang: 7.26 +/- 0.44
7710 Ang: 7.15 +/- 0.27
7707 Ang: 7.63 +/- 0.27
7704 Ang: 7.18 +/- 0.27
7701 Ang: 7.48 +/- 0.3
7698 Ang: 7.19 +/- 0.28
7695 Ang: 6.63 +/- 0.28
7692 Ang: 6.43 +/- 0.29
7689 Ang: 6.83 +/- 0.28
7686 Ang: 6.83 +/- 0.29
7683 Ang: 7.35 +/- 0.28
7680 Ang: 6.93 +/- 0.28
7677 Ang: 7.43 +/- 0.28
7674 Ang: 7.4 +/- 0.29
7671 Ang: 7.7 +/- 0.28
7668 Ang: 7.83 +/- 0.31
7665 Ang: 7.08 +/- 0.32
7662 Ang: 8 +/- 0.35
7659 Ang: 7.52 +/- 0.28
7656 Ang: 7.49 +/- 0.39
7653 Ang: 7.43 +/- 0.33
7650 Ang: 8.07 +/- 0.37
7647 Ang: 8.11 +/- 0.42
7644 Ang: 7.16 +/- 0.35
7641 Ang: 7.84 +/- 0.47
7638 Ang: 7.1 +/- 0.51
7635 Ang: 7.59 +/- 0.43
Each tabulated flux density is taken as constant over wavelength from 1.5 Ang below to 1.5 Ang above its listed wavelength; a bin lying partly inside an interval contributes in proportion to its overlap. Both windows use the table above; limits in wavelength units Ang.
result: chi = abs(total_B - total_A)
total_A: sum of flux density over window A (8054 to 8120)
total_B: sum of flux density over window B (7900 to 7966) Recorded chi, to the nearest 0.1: 3.0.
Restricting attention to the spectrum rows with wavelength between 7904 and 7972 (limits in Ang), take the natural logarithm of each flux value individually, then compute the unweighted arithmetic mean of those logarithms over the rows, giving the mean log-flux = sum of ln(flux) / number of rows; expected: 1.98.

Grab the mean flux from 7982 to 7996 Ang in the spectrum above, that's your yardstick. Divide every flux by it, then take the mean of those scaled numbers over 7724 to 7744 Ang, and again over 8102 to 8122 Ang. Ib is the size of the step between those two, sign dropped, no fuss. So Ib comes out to 0.04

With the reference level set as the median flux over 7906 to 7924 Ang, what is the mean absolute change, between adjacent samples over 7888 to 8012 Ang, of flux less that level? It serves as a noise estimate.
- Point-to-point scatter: 0.309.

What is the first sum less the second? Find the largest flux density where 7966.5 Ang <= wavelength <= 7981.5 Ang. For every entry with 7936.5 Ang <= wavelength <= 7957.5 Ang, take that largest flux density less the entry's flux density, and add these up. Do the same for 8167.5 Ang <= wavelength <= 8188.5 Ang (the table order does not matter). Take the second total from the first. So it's 1.1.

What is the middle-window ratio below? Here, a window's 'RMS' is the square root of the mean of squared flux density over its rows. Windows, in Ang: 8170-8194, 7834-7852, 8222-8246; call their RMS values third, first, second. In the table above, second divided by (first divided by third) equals 7.40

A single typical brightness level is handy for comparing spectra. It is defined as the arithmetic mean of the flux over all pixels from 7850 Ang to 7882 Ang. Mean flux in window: 7.29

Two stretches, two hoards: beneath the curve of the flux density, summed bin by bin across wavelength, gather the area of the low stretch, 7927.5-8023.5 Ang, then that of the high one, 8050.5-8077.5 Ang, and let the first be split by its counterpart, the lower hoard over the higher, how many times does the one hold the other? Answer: 3.59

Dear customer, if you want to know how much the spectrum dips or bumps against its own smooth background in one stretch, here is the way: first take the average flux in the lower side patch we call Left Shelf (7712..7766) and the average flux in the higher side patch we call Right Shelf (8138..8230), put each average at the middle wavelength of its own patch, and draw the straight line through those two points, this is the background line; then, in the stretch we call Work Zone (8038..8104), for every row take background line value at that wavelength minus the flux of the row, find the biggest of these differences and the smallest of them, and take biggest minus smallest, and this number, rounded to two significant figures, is 0.77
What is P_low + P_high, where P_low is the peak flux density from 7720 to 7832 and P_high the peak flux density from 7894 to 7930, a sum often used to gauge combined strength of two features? 15.9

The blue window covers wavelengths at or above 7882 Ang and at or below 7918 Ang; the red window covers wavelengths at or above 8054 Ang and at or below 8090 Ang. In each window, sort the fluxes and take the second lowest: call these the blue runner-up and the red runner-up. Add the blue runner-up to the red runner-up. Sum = 14.10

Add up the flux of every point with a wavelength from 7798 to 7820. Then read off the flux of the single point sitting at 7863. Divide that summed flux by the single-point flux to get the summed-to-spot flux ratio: 7.24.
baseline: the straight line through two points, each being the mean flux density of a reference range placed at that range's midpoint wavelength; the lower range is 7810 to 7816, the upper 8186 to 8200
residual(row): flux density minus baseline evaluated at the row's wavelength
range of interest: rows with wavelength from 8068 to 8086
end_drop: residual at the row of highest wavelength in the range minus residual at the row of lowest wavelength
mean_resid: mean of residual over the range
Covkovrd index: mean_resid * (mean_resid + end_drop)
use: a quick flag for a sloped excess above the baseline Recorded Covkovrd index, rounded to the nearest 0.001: -0.007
